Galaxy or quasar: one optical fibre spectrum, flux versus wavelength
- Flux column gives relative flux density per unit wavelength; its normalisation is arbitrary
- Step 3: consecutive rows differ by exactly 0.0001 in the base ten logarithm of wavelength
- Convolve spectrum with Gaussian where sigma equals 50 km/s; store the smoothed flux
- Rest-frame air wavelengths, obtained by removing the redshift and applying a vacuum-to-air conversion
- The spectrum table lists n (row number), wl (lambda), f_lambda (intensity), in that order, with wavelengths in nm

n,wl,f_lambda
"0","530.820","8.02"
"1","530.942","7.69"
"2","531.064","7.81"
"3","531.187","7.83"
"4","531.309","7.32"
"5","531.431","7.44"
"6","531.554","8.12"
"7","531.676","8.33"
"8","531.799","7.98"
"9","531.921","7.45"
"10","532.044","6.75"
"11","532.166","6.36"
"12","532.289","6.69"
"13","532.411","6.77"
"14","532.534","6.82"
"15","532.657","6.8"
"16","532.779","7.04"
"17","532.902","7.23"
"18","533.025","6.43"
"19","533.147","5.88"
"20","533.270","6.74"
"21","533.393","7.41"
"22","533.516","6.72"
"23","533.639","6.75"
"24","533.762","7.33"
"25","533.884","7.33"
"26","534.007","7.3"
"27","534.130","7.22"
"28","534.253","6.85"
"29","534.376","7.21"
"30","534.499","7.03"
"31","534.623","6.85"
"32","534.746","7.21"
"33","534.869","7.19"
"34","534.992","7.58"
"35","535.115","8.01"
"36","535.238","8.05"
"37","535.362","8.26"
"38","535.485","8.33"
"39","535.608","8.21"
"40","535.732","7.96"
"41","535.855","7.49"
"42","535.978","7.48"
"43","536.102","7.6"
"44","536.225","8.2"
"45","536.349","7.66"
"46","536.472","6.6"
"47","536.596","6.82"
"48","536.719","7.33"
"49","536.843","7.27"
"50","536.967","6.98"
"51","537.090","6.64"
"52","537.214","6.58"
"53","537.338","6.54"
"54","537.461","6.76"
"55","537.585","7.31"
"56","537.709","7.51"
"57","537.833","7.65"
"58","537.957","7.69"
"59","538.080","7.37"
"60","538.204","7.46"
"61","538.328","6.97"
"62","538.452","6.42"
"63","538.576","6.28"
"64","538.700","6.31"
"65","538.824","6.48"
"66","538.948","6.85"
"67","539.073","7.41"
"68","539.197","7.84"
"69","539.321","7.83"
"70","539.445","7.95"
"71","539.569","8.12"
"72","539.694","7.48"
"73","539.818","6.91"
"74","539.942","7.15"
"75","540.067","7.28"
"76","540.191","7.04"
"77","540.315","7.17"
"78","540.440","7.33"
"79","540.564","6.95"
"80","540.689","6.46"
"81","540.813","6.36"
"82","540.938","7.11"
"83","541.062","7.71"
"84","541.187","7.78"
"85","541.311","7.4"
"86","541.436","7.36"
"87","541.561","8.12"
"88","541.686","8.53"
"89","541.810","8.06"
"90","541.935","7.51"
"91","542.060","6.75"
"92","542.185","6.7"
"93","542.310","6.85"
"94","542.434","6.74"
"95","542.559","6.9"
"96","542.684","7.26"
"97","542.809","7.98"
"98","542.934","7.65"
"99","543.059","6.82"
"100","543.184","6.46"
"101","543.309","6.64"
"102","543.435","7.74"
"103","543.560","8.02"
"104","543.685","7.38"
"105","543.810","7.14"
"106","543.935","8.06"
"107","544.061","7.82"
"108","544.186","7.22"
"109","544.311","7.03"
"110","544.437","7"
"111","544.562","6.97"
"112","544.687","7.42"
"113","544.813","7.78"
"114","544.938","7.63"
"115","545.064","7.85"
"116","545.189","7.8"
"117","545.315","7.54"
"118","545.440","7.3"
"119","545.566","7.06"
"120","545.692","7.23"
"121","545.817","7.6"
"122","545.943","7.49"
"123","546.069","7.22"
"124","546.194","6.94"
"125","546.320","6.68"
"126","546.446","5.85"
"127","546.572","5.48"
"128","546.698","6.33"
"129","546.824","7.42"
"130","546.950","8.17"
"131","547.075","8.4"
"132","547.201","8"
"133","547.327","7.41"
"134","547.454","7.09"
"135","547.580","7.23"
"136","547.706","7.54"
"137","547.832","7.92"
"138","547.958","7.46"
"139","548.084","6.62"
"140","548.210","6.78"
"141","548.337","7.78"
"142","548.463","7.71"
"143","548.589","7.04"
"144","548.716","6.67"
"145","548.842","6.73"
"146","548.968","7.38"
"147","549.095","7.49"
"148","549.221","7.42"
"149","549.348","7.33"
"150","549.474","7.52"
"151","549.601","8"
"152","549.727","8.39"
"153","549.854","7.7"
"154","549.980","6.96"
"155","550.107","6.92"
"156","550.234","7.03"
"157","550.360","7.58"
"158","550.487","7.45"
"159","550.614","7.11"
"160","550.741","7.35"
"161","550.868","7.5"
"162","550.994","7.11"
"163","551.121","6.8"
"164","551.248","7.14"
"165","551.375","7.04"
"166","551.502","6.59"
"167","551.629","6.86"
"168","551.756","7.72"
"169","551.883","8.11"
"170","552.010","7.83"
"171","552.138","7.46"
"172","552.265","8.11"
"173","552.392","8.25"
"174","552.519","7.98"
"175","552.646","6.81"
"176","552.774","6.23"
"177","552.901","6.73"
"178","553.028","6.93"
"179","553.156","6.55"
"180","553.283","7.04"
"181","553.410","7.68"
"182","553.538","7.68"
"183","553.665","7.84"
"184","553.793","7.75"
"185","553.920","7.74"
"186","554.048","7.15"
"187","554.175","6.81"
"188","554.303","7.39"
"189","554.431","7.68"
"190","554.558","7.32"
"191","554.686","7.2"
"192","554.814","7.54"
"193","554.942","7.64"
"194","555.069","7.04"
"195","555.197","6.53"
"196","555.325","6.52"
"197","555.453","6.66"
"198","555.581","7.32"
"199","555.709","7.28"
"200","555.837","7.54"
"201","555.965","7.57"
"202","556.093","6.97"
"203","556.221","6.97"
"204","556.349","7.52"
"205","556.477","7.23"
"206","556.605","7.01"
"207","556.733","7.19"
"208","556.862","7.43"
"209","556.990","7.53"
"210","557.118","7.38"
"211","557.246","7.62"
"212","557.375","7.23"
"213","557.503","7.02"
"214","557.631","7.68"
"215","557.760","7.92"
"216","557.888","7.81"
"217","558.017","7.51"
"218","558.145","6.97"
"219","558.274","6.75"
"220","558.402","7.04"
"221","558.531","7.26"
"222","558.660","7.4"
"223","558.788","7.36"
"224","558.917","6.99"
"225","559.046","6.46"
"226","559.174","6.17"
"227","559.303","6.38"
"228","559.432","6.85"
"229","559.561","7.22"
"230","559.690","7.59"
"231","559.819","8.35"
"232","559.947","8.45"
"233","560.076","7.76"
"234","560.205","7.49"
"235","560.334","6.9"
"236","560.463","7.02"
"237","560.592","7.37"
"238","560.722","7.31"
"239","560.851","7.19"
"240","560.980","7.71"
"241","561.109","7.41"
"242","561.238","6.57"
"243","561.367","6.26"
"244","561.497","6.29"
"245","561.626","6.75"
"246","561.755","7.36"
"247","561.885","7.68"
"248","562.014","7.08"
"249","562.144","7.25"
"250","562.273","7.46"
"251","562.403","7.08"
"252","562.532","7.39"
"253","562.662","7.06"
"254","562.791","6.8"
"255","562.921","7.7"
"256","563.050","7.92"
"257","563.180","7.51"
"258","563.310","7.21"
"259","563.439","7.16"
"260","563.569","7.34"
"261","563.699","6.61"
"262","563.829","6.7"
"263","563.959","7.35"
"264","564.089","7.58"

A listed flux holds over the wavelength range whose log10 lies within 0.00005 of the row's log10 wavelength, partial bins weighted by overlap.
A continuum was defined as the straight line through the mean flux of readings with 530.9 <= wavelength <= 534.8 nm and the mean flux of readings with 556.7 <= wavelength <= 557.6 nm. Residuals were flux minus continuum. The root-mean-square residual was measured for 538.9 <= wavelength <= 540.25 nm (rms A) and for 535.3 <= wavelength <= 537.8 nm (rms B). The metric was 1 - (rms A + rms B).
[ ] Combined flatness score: -0.110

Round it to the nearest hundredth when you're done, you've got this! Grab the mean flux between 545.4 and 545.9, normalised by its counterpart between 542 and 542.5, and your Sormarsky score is 1.08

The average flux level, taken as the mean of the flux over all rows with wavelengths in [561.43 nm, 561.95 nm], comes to 7.0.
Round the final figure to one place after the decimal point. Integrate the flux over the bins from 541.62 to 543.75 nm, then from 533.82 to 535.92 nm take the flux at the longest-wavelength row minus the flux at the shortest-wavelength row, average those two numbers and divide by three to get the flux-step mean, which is 2.6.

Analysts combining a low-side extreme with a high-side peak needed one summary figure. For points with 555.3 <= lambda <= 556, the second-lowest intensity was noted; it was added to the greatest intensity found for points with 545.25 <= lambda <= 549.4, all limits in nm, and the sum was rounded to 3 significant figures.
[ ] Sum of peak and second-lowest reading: 15.1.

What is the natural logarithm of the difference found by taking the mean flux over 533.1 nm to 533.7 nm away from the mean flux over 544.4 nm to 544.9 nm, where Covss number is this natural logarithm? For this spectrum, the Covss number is -0.5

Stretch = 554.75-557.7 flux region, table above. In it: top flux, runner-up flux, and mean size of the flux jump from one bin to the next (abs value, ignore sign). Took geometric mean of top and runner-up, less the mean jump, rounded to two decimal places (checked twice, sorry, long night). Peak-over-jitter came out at 7.38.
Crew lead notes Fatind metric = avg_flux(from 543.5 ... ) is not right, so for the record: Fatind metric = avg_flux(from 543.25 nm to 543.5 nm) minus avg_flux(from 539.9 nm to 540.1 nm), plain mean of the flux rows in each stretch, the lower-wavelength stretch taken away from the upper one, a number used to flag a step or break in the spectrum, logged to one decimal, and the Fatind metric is 0.0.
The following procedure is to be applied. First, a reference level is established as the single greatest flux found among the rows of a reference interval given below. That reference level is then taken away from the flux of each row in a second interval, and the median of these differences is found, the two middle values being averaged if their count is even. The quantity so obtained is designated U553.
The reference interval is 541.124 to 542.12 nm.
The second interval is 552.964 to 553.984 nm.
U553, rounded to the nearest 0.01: -0.85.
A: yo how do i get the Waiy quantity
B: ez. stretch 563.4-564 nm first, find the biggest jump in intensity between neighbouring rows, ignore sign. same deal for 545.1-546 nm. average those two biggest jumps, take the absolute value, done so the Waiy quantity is 0.55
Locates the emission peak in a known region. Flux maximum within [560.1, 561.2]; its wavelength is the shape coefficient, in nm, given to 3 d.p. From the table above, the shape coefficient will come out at 560.980 nm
